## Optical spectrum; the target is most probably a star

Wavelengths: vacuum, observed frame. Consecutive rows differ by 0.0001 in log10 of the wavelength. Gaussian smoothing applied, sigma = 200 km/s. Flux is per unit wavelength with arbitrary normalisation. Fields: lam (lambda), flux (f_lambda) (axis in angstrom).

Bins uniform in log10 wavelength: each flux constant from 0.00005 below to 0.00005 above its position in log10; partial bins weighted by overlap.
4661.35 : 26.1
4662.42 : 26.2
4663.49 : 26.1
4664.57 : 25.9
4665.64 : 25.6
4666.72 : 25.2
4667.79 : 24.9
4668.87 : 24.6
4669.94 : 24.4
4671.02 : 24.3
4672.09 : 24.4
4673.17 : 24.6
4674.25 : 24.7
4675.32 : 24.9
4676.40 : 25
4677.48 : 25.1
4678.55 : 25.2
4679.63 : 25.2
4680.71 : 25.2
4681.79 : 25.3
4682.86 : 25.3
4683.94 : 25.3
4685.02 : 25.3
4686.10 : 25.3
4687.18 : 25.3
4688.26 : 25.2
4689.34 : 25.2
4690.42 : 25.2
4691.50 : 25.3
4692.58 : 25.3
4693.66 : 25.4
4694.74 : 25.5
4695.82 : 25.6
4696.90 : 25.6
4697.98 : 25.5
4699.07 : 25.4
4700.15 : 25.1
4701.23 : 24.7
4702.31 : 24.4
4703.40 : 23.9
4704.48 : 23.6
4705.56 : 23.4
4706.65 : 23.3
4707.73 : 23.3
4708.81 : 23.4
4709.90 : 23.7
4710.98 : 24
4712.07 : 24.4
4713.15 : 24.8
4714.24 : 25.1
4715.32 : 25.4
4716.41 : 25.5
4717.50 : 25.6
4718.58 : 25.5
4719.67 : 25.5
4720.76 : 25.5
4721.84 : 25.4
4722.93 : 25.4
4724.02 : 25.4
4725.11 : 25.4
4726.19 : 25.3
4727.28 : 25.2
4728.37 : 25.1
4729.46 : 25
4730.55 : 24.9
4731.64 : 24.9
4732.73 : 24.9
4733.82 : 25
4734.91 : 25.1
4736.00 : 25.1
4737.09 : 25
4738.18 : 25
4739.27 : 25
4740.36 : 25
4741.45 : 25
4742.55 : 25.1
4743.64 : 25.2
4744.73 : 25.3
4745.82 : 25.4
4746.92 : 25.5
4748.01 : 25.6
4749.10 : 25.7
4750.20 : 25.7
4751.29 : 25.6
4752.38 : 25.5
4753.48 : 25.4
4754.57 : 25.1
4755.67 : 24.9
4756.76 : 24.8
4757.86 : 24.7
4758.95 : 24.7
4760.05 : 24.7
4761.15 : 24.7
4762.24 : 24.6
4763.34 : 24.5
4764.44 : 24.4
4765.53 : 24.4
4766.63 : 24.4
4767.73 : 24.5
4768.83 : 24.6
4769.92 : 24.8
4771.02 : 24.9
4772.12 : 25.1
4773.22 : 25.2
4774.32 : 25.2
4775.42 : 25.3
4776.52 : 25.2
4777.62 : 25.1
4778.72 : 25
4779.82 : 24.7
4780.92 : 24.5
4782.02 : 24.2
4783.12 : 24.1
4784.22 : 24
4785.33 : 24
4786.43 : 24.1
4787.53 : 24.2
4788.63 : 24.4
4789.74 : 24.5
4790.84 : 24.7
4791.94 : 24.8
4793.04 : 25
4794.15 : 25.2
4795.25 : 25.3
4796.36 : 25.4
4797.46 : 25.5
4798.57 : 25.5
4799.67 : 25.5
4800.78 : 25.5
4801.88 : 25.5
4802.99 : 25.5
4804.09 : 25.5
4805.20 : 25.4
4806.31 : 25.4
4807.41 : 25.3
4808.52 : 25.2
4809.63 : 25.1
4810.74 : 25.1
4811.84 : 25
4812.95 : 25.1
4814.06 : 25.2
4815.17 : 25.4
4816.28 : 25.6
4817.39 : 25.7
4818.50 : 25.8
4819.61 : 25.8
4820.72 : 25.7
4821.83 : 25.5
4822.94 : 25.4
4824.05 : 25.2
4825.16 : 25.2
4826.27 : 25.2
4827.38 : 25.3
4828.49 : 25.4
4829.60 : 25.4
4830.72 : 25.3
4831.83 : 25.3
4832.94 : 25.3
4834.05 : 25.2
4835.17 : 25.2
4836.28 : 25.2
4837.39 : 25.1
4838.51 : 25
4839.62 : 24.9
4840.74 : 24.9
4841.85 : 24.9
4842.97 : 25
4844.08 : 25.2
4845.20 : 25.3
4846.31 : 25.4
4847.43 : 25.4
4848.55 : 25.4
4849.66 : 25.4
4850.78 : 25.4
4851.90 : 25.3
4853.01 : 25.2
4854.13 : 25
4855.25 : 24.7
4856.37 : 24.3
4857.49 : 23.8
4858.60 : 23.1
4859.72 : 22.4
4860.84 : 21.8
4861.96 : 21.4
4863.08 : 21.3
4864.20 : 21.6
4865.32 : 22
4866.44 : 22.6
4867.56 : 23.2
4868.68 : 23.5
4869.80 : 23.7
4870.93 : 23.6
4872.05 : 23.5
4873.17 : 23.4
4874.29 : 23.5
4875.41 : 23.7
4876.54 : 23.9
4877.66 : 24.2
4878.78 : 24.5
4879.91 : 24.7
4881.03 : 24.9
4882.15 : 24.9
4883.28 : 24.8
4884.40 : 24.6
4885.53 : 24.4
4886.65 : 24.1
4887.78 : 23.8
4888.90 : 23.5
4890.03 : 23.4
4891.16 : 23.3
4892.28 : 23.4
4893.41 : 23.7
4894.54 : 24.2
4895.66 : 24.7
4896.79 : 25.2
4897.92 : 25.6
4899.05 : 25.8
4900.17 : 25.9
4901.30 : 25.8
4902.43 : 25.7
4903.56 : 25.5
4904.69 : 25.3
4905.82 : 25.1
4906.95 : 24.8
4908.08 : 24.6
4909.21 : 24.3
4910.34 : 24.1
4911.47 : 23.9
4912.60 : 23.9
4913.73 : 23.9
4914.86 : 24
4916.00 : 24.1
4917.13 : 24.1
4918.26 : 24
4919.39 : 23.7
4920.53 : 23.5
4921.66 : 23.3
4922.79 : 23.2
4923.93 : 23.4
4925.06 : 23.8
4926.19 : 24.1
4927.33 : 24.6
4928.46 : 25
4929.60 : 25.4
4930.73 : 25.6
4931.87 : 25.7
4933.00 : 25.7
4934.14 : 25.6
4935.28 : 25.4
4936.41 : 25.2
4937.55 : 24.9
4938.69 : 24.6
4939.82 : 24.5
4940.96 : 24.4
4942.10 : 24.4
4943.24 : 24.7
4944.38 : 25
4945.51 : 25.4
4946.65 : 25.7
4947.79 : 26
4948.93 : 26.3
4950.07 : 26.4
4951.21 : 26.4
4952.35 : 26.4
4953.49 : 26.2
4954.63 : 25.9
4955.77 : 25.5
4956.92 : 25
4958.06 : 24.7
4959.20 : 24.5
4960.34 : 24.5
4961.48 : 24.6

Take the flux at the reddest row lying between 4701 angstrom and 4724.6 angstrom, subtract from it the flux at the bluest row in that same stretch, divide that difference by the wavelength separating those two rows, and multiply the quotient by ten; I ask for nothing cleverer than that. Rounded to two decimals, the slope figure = 0.31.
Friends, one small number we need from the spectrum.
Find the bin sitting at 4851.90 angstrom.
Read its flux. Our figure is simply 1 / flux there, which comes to 0.0395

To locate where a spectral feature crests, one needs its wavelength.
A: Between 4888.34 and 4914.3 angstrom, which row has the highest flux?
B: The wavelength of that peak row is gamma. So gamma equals 4900.17 angstrom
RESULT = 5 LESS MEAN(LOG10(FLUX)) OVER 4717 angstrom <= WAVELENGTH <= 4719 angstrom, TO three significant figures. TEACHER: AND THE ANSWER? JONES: 3.59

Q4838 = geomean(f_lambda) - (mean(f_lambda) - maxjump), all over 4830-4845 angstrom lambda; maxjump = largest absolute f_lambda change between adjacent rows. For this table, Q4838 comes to 0.20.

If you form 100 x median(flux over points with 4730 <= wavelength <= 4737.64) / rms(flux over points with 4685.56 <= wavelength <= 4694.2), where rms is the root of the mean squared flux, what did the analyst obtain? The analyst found 99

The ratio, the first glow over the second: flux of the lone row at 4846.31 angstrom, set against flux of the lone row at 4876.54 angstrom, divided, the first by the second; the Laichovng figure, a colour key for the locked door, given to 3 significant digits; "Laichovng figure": 1.06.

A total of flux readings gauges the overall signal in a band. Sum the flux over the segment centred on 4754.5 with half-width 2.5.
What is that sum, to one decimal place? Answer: 125.7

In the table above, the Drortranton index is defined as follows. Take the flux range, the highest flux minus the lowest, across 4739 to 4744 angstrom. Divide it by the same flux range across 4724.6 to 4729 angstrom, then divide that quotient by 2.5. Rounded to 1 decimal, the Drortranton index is 0.3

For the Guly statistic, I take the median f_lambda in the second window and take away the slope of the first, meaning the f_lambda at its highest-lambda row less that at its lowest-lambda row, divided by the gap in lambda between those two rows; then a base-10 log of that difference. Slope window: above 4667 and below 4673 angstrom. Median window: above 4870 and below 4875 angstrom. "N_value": 1.37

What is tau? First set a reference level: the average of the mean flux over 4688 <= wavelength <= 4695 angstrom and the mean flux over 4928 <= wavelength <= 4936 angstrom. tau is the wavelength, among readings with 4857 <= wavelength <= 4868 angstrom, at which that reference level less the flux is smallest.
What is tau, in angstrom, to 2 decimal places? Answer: 4857.49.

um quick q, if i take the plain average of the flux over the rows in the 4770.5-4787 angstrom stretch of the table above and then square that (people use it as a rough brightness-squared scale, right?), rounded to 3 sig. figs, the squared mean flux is 610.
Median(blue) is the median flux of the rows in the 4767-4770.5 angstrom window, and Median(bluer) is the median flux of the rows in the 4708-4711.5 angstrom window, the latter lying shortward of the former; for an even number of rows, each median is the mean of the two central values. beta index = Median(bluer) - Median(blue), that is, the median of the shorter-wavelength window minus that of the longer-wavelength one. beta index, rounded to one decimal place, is -0.9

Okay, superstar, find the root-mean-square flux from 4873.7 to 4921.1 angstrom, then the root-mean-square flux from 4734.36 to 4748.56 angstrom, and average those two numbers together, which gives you 24.8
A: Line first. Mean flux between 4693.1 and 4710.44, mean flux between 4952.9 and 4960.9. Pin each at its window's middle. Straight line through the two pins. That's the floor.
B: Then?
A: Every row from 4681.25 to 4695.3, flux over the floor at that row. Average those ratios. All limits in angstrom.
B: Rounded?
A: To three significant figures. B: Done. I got 1.03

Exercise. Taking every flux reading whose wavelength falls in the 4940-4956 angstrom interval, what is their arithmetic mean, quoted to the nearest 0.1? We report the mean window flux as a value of 25.6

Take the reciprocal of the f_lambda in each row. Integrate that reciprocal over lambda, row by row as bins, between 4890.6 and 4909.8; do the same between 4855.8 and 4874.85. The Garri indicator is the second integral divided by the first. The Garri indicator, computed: 1.08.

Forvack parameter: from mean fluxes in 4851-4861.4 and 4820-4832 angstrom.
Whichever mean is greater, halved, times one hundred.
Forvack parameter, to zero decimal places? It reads 1268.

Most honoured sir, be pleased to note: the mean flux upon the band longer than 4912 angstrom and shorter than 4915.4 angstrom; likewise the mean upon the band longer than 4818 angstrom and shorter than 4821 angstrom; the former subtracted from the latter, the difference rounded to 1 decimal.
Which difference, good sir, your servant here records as 1.8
